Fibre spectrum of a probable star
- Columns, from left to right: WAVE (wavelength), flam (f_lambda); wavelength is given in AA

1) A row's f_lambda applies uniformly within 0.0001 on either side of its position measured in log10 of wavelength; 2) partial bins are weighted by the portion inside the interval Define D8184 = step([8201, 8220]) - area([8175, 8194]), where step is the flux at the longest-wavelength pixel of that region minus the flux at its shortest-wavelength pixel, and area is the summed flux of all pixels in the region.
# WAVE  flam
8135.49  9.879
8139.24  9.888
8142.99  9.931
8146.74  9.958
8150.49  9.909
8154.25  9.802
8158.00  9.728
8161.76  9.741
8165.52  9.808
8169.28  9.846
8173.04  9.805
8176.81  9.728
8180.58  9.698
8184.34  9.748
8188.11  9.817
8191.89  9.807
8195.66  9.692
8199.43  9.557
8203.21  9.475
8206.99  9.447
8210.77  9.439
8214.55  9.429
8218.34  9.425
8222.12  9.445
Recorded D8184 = -48.8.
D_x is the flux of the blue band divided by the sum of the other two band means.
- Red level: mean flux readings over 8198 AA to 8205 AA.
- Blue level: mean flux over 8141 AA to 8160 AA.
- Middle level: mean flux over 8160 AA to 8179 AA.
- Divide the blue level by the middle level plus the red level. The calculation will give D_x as 0.511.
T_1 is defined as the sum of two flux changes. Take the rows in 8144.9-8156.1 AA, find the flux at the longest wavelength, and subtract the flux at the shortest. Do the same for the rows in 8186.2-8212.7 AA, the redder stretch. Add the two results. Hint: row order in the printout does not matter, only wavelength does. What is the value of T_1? -0.53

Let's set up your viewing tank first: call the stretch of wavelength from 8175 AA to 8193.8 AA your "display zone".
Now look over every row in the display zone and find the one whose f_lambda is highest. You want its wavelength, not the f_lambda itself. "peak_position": 8188.11 AA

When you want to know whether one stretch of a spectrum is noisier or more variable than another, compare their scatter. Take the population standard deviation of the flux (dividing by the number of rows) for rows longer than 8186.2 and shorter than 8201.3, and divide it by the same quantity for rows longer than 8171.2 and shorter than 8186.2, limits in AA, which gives 2.7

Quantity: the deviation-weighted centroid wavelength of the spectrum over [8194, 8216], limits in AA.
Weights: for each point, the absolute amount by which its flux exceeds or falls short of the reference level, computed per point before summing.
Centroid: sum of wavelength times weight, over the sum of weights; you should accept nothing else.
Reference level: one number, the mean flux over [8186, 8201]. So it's 8207.6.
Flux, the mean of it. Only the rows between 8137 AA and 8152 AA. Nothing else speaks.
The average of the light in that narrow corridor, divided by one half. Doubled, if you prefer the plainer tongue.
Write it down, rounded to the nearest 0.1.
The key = 19.8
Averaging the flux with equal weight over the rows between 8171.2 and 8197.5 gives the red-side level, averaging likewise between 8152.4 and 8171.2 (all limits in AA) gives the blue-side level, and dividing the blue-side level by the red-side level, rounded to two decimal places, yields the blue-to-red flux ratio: 1.00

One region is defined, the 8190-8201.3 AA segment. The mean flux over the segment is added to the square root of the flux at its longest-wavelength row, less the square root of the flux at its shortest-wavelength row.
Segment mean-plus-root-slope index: 9.65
